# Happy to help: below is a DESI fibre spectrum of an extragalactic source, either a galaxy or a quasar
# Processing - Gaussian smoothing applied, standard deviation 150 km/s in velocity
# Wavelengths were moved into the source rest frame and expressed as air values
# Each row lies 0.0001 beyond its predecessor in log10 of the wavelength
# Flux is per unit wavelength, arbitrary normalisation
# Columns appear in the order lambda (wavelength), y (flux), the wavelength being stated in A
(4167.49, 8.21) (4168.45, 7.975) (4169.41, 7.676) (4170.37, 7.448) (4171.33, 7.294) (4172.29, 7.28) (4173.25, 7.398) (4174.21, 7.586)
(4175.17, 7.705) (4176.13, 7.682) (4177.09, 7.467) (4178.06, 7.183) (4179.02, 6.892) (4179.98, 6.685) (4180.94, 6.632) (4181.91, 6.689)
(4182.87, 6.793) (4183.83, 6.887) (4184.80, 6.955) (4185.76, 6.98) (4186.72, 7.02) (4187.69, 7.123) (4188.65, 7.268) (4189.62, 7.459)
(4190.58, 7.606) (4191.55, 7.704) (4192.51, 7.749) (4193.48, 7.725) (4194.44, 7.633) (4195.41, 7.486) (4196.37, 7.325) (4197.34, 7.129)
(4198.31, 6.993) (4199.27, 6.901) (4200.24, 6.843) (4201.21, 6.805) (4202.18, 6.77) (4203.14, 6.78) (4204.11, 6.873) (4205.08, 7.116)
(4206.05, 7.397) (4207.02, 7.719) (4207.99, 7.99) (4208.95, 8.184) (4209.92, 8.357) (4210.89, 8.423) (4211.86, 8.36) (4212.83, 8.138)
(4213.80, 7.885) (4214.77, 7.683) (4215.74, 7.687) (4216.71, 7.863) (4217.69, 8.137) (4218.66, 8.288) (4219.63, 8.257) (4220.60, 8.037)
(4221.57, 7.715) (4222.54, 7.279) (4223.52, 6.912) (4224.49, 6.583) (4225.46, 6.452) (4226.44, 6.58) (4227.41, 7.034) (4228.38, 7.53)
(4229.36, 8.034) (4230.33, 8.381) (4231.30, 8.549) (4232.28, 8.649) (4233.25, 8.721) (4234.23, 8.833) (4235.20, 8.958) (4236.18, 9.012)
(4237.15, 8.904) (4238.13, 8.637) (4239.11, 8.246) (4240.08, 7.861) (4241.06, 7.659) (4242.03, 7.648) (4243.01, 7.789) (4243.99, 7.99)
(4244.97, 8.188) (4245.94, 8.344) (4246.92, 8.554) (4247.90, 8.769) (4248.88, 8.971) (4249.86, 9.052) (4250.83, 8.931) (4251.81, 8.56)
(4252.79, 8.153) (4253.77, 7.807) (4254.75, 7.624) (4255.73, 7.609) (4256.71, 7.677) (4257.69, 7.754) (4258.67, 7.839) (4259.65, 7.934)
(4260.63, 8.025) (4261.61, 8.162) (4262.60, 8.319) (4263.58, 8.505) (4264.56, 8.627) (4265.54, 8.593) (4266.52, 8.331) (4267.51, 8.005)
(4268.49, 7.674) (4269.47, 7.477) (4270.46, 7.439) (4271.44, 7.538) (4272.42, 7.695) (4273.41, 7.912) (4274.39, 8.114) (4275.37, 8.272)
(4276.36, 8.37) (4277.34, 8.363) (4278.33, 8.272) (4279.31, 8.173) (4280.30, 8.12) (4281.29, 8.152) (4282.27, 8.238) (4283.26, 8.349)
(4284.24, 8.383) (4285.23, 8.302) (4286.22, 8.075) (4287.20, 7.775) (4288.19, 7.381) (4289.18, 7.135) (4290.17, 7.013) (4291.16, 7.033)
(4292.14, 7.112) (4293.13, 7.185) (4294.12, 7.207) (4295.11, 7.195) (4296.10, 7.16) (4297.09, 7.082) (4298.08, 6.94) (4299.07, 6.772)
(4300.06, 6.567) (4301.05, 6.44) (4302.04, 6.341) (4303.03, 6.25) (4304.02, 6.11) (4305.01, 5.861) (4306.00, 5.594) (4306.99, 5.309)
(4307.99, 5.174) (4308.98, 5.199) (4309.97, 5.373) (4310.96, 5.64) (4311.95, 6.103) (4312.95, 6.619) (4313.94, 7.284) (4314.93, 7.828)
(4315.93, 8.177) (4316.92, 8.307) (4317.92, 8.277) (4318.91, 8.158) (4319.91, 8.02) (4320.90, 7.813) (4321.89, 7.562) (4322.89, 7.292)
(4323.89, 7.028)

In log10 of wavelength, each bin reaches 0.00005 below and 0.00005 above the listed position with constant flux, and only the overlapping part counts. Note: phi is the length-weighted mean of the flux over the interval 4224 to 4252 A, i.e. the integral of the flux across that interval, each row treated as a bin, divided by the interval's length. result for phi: 8.2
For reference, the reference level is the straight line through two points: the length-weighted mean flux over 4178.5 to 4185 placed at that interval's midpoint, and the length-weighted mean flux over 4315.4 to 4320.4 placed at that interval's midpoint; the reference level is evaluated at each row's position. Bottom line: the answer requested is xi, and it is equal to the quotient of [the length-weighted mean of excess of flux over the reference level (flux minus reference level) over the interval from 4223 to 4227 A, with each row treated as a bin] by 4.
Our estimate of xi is -0.15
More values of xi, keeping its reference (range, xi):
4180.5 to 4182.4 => -0.03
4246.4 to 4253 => 0.31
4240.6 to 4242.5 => 0.07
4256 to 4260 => 0.06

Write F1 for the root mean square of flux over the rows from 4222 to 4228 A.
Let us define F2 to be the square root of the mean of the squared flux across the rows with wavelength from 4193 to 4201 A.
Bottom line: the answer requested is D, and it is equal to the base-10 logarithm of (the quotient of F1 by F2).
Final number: -0.028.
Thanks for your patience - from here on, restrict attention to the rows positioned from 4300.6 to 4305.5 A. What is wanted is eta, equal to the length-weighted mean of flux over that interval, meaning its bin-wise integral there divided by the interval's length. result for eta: 6.2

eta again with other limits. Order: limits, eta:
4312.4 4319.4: 7.8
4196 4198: 7.2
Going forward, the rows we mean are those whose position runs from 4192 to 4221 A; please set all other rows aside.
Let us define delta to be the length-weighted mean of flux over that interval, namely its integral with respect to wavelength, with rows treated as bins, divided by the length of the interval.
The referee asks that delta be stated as 7.62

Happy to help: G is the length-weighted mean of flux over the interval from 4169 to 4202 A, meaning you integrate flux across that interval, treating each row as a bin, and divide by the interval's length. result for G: 7.2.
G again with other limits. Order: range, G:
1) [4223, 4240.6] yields 8.0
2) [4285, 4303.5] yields 7.1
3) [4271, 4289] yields 8.1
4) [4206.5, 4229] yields 7.7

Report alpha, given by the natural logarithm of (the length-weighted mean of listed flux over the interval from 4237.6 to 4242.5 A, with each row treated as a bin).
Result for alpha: 2.08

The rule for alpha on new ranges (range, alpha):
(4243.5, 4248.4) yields 2.12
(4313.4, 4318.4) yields 2.07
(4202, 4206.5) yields 1.95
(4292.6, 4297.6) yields 1.97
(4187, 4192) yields 2.00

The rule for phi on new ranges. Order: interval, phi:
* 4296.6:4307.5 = 6.3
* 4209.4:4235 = 7.9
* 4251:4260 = 7.9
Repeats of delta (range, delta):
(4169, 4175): 7.46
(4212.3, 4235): 7.81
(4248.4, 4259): 8.19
